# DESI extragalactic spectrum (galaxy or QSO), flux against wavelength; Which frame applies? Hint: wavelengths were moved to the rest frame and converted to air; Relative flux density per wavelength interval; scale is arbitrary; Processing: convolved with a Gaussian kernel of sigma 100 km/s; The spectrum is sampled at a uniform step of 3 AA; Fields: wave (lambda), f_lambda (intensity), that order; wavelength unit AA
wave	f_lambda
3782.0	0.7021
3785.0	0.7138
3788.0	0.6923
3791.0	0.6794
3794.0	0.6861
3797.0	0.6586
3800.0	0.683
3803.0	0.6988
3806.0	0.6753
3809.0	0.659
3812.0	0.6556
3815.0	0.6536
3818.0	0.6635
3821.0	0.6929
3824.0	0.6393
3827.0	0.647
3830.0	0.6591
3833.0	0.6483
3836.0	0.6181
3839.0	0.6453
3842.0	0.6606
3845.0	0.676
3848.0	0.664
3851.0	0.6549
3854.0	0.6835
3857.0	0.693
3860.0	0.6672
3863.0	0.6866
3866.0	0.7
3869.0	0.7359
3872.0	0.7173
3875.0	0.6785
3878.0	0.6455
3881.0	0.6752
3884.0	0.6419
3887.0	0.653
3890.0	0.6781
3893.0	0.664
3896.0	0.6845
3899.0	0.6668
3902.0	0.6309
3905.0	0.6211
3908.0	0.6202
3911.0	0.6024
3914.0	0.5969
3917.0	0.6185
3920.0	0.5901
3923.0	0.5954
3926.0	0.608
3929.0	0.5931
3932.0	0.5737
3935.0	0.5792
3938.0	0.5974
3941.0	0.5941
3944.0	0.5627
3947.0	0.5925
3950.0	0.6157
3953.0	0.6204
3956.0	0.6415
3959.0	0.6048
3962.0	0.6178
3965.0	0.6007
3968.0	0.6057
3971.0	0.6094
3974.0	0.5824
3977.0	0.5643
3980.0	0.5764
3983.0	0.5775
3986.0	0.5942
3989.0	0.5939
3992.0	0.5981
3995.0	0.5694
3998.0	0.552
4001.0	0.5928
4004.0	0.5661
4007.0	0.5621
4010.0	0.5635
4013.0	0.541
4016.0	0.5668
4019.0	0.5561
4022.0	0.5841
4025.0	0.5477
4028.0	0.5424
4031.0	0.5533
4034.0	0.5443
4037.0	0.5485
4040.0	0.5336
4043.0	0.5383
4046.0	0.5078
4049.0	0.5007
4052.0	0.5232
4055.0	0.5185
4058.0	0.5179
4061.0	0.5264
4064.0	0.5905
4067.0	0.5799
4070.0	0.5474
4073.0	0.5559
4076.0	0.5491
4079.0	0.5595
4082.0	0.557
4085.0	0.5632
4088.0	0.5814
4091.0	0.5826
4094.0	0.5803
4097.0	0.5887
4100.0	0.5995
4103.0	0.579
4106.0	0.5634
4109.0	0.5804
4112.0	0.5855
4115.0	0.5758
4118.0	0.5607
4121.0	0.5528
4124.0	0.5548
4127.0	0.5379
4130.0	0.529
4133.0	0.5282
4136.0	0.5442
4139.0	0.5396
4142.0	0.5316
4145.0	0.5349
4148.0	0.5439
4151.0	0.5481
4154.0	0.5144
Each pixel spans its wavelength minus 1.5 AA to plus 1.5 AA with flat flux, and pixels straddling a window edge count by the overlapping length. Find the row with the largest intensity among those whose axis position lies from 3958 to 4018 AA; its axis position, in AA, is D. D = 3962.0 AA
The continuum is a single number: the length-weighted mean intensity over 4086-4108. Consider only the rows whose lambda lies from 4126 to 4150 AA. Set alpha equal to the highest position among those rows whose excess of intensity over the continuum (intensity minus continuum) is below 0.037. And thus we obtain 4148.0 AA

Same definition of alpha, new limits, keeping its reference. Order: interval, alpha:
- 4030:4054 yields 4052.0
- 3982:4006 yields 4004.0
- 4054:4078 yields 4076.0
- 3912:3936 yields 3935.0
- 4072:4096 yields 4094.0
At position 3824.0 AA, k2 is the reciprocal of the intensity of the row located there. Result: 1.56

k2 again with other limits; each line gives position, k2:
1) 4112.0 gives 1.71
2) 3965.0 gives 1.66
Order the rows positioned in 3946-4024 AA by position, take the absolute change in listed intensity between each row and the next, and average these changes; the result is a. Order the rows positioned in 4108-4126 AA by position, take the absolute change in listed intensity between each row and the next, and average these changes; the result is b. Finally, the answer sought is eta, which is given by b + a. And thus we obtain 0.024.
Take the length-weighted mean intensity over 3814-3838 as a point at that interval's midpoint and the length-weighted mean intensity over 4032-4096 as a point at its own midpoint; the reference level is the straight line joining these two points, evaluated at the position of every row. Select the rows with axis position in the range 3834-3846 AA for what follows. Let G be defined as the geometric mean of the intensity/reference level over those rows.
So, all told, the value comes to 1.01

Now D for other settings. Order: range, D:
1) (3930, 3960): 3956.0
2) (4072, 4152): 4100.0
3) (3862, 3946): 3869.0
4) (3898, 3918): 3899.0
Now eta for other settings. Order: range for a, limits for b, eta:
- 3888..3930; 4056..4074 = 0.041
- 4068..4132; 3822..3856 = 0.027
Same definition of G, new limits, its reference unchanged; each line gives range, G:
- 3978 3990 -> 1.00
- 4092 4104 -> 1.10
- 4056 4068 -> 1.01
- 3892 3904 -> 1.06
